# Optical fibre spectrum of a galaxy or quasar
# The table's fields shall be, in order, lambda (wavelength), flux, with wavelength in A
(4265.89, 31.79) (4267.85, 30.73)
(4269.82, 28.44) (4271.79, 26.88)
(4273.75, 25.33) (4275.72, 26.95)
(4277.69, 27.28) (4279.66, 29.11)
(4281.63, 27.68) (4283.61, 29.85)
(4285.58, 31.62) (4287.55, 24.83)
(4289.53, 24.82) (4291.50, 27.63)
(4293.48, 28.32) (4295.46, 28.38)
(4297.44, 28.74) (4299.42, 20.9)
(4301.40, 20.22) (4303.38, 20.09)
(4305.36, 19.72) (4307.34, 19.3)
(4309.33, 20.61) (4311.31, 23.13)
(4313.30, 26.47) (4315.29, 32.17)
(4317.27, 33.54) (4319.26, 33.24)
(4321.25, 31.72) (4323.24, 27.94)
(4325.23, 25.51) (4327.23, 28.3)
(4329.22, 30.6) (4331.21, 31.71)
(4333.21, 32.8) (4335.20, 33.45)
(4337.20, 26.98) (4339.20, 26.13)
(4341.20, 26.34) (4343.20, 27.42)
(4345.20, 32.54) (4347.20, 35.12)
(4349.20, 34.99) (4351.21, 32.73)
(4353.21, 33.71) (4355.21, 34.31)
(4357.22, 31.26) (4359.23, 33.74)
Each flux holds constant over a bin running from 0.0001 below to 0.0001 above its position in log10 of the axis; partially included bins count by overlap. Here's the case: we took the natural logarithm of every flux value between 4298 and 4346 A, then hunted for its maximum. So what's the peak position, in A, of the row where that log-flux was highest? 4317.27 A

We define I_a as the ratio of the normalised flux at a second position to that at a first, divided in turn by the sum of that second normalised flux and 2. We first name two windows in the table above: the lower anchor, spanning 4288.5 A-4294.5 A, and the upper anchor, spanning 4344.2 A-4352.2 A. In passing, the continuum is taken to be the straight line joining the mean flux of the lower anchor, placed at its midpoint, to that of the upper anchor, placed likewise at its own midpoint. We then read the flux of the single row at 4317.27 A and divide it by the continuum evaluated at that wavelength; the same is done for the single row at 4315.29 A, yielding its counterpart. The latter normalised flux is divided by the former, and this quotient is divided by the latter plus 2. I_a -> 0.314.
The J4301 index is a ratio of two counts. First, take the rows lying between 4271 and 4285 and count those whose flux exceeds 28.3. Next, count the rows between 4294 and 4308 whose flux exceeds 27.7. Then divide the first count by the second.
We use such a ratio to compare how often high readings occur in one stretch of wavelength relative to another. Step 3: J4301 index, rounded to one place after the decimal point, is 1.0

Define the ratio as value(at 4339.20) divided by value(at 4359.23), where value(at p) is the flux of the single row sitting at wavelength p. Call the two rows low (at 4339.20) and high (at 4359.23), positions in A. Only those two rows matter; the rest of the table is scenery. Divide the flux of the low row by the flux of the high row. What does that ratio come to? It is 0.8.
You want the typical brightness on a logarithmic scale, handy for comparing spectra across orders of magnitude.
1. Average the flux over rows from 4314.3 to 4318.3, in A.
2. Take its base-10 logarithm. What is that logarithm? 1.52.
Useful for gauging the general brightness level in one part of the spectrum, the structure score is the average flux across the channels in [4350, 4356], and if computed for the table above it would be 33.6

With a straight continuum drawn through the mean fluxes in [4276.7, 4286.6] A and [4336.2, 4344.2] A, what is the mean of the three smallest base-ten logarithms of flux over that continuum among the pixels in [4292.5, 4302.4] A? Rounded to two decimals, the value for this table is -0.09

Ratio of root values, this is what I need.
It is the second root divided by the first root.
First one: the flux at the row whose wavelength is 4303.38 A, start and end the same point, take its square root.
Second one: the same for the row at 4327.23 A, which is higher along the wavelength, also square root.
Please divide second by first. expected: 1.19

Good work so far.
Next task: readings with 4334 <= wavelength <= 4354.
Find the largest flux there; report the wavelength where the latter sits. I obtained 4347.20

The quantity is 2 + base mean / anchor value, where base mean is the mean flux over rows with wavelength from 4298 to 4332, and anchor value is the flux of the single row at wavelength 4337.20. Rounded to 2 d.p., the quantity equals 2.97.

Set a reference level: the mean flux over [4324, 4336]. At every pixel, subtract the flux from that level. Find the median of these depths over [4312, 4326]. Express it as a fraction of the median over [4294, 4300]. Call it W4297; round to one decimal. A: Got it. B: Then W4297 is -0.7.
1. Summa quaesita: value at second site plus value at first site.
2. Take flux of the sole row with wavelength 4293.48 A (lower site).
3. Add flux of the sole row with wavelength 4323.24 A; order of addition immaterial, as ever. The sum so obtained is 56.3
